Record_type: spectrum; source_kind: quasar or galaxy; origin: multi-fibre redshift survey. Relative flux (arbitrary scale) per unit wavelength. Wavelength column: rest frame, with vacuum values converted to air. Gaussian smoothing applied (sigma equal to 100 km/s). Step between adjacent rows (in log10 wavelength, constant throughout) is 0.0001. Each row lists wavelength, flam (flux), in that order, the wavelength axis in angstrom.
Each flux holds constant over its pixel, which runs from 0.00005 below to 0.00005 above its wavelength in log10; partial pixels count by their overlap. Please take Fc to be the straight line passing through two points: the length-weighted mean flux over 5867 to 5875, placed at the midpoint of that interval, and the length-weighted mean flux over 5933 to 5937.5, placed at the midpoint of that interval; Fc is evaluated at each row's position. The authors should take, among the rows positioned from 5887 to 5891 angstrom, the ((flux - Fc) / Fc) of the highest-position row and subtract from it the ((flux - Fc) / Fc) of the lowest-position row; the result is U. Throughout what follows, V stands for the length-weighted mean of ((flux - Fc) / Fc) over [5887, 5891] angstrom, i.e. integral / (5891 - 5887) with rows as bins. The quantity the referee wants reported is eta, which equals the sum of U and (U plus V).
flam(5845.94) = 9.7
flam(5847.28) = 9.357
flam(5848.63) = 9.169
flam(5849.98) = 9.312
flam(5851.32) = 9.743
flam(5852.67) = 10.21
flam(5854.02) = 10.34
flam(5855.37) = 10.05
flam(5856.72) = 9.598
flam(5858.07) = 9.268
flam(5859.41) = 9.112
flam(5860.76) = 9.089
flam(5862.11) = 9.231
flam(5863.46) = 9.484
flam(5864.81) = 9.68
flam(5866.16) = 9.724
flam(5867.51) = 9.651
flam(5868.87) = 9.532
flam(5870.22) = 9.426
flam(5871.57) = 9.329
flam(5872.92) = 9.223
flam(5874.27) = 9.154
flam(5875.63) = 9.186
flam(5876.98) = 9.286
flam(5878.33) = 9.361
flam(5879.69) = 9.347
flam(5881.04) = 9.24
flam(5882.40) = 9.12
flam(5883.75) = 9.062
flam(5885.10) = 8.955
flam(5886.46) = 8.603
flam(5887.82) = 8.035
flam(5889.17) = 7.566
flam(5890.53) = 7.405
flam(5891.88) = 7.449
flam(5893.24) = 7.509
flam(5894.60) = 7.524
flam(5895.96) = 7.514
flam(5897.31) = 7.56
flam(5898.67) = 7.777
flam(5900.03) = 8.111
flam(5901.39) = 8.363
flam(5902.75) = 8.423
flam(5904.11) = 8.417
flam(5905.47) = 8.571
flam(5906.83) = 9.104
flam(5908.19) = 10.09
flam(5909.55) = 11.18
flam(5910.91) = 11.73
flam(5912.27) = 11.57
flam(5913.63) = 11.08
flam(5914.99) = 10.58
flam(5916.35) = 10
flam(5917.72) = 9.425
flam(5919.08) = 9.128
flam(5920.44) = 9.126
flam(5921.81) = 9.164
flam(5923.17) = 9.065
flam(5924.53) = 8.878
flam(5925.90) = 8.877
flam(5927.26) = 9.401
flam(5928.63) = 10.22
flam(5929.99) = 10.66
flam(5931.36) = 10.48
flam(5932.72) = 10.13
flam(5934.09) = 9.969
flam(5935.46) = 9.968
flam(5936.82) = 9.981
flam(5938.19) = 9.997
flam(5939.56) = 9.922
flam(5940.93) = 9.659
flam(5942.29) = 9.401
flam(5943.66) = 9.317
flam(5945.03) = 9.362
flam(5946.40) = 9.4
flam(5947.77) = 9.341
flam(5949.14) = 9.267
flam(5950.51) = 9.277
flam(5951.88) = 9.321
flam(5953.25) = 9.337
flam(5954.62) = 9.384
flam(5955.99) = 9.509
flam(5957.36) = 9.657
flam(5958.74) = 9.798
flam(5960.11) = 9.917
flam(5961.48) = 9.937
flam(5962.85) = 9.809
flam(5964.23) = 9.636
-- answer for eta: -0.33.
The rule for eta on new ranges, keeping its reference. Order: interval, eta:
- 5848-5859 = 0.06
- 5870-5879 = -0.04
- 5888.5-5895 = -0.23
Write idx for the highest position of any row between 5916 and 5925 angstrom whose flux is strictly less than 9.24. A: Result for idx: 5924.53 angstrom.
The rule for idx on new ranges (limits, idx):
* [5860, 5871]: 5862.11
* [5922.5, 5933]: 5925.90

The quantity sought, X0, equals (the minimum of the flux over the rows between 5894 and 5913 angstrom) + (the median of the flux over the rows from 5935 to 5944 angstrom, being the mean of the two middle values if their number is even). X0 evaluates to 17.4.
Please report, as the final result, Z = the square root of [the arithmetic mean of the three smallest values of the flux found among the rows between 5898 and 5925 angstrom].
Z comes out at 2.84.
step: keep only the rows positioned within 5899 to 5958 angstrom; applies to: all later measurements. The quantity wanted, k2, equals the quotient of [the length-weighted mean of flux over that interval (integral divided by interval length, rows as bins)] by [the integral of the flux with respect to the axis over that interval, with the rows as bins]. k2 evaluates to 0.017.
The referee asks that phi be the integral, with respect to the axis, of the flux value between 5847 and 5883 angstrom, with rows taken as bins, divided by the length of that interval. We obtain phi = 9.5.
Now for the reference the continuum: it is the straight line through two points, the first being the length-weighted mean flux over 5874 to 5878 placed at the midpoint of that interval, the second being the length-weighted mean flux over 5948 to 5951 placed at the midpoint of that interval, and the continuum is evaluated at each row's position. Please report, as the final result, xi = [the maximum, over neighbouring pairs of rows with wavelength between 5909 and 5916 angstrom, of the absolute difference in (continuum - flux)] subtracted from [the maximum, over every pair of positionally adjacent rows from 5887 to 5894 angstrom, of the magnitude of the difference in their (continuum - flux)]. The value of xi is -0.08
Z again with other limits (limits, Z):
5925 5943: 3.04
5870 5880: 3.03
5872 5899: 2.73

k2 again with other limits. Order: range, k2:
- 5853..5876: 0.043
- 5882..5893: 0.091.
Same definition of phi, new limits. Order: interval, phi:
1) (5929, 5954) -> 9.7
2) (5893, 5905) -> 7.9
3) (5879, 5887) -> 9.1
